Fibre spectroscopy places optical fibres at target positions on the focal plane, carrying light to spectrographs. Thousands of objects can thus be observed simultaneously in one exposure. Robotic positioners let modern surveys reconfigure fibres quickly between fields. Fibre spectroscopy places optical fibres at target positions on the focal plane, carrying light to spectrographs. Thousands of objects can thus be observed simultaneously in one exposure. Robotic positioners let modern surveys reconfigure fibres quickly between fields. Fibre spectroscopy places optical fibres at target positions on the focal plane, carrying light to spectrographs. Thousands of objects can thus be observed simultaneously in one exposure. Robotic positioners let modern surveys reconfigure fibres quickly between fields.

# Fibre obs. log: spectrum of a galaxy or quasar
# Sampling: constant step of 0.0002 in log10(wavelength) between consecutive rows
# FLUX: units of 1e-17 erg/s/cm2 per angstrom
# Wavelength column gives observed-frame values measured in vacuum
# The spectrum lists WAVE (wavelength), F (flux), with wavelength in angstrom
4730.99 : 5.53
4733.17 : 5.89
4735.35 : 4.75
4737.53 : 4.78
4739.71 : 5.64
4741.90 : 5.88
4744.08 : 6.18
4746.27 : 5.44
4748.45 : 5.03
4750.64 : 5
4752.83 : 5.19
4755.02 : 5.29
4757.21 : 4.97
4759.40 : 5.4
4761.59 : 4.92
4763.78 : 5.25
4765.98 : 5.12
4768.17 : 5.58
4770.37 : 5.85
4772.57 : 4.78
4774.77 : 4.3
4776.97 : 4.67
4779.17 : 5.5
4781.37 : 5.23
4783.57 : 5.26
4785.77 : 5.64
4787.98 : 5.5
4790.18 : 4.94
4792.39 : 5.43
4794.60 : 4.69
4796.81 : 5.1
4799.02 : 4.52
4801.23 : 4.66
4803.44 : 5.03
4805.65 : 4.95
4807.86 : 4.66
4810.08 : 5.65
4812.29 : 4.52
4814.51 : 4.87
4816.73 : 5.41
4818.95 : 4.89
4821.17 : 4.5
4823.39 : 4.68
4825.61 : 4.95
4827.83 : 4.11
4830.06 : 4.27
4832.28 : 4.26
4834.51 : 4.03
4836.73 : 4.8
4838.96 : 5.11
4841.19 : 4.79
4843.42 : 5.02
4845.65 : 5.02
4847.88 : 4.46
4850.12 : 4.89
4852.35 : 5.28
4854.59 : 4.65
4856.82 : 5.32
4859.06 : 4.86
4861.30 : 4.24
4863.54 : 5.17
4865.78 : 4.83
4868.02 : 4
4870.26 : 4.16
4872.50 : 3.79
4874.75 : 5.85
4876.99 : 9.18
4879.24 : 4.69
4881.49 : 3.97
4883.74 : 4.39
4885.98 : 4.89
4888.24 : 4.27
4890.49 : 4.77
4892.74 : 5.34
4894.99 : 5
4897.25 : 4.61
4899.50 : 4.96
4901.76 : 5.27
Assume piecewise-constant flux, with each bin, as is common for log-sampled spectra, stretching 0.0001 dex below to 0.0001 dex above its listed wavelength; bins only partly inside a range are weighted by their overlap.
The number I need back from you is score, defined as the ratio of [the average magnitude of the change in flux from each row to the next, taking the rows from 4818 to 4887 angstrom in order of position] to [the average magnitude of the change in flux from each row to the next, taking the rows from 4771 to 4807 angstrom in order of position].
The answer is 1.8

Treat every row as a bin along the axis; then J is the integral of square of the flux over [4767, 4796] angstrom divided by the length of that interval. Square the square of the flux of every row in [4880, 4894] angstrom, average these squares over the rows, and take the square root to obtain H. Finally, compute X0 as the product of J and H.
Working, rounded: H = 21.8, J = 27.0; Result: 590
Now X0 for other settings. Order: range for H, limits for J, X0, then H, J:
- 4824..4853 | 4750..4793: 608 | 22.5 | 27.1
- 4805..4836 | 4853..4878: 629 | 22.7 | 27.7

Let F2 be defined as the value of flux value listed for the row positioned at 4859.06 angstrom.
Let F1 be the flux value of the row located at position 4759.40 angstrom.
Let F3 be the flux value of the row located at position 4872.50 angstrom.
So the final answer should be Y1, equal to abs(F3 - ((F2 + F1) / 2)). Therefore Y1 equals 1.3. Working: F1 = 5.4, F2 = 4.86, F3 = 3.79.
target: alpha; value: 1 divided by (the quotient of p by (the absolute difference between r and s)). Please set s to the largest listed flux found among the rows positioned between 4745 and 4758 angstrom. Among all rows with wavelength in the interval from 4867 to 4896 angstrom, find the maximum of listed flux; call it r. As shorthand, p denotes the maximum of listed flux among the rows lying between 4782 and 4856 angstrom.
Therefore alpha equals 0.66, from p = 5.65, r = 9.18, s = 5.44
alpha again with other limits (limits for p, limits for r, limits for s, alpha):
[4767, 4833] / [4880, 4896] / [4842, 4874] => 0.00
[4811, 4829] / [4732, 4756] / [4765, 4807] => 0.06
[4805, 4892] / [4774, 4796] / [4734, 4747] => 0.06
